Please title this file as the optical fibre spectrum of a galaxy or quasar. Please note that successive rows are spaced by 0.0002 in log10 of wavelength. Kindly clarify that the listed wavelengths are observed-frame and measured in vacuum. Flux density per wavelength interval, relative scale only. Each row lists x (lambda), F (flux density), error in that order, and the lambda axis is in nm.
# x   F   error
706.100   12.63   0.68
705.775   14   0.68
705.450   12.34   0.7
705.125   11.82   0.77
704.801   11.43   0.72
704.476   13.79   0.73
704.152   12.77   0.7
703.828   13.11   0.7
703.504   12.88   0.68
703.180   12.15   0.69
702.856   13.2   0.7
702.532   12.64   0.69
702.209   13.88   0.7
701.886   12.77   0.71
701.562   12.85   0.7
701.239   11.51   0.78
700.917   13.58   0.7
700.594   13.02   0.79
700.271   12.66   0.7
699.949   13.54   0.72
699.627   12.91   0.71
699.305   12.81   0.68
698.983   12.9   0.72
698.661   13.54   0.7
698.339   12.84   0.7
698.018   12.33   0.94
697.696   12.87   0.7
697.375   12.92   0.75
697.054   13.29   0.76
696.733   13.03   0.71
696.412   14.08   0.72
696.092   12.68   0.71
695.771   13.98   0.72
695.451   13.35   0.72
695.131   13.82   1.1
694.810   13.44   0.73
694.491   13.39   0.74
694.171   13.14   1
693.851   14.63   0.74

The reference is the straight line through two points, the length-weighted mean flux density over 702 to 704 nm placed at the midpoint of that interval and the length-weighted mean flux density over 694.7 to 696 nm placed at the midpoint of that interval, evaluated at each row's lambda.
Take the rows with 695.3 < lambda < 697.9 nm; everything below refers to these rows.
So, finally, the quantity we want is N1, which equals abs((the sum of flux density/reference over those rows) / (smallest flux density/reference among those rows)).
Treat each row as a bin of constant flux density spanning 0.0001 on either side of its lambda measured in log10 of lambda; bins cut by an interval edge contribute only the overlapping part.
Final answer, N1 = 8.40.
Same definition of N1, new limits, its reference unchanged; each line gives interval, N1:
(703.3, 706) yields 8.93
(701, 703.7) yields 8.91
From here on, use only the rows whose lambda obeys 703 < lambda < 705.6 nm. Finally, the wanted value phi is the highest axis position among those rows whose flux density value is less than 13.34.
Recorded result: 705.450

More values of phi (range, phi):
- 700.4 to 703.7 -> 703.504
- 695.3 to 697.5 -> 697.375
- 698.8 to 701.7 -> 701.562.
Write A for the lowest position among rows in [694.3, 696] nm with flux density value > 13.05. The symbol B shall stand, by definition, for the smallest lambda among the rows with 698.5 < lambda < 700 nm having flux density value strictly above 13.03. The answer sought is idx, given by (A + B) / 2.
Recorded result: 696.58 nm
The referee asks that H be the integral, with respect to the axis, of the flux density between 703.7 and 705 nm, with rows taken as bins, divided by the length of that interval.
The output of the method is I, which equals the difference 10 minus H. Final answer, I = -2.75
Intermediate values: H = 12.7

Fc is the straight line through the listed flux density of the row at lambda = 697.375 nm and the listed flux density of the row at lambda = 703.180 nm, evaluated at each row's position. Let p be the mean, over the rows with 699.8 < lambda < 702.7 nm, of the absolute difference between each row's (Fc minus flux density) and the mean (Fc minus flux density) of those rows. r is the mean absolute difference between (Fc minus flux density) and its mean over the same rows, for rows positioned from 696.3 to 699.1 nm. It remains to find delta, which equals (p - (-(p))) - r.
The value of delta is 0.60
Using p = 0.47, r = 0.34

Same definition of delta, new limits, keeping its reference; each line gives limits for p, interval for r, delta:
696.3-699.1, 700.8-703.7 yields 0.16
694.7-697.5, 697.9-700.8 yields 0.38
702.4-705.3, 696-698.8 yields 0.73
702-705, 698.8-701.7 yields 0.67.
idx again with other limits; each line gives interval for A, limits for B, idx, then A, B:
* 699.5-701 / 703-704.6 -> 701.89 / 699.949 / 703.828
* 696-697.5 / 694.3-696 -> 695.45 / 696.412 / 694.491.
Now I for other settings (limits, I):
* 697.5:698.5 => -2.69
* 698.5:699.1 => -3.24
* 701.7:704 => -2.94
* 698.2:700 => -3.06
